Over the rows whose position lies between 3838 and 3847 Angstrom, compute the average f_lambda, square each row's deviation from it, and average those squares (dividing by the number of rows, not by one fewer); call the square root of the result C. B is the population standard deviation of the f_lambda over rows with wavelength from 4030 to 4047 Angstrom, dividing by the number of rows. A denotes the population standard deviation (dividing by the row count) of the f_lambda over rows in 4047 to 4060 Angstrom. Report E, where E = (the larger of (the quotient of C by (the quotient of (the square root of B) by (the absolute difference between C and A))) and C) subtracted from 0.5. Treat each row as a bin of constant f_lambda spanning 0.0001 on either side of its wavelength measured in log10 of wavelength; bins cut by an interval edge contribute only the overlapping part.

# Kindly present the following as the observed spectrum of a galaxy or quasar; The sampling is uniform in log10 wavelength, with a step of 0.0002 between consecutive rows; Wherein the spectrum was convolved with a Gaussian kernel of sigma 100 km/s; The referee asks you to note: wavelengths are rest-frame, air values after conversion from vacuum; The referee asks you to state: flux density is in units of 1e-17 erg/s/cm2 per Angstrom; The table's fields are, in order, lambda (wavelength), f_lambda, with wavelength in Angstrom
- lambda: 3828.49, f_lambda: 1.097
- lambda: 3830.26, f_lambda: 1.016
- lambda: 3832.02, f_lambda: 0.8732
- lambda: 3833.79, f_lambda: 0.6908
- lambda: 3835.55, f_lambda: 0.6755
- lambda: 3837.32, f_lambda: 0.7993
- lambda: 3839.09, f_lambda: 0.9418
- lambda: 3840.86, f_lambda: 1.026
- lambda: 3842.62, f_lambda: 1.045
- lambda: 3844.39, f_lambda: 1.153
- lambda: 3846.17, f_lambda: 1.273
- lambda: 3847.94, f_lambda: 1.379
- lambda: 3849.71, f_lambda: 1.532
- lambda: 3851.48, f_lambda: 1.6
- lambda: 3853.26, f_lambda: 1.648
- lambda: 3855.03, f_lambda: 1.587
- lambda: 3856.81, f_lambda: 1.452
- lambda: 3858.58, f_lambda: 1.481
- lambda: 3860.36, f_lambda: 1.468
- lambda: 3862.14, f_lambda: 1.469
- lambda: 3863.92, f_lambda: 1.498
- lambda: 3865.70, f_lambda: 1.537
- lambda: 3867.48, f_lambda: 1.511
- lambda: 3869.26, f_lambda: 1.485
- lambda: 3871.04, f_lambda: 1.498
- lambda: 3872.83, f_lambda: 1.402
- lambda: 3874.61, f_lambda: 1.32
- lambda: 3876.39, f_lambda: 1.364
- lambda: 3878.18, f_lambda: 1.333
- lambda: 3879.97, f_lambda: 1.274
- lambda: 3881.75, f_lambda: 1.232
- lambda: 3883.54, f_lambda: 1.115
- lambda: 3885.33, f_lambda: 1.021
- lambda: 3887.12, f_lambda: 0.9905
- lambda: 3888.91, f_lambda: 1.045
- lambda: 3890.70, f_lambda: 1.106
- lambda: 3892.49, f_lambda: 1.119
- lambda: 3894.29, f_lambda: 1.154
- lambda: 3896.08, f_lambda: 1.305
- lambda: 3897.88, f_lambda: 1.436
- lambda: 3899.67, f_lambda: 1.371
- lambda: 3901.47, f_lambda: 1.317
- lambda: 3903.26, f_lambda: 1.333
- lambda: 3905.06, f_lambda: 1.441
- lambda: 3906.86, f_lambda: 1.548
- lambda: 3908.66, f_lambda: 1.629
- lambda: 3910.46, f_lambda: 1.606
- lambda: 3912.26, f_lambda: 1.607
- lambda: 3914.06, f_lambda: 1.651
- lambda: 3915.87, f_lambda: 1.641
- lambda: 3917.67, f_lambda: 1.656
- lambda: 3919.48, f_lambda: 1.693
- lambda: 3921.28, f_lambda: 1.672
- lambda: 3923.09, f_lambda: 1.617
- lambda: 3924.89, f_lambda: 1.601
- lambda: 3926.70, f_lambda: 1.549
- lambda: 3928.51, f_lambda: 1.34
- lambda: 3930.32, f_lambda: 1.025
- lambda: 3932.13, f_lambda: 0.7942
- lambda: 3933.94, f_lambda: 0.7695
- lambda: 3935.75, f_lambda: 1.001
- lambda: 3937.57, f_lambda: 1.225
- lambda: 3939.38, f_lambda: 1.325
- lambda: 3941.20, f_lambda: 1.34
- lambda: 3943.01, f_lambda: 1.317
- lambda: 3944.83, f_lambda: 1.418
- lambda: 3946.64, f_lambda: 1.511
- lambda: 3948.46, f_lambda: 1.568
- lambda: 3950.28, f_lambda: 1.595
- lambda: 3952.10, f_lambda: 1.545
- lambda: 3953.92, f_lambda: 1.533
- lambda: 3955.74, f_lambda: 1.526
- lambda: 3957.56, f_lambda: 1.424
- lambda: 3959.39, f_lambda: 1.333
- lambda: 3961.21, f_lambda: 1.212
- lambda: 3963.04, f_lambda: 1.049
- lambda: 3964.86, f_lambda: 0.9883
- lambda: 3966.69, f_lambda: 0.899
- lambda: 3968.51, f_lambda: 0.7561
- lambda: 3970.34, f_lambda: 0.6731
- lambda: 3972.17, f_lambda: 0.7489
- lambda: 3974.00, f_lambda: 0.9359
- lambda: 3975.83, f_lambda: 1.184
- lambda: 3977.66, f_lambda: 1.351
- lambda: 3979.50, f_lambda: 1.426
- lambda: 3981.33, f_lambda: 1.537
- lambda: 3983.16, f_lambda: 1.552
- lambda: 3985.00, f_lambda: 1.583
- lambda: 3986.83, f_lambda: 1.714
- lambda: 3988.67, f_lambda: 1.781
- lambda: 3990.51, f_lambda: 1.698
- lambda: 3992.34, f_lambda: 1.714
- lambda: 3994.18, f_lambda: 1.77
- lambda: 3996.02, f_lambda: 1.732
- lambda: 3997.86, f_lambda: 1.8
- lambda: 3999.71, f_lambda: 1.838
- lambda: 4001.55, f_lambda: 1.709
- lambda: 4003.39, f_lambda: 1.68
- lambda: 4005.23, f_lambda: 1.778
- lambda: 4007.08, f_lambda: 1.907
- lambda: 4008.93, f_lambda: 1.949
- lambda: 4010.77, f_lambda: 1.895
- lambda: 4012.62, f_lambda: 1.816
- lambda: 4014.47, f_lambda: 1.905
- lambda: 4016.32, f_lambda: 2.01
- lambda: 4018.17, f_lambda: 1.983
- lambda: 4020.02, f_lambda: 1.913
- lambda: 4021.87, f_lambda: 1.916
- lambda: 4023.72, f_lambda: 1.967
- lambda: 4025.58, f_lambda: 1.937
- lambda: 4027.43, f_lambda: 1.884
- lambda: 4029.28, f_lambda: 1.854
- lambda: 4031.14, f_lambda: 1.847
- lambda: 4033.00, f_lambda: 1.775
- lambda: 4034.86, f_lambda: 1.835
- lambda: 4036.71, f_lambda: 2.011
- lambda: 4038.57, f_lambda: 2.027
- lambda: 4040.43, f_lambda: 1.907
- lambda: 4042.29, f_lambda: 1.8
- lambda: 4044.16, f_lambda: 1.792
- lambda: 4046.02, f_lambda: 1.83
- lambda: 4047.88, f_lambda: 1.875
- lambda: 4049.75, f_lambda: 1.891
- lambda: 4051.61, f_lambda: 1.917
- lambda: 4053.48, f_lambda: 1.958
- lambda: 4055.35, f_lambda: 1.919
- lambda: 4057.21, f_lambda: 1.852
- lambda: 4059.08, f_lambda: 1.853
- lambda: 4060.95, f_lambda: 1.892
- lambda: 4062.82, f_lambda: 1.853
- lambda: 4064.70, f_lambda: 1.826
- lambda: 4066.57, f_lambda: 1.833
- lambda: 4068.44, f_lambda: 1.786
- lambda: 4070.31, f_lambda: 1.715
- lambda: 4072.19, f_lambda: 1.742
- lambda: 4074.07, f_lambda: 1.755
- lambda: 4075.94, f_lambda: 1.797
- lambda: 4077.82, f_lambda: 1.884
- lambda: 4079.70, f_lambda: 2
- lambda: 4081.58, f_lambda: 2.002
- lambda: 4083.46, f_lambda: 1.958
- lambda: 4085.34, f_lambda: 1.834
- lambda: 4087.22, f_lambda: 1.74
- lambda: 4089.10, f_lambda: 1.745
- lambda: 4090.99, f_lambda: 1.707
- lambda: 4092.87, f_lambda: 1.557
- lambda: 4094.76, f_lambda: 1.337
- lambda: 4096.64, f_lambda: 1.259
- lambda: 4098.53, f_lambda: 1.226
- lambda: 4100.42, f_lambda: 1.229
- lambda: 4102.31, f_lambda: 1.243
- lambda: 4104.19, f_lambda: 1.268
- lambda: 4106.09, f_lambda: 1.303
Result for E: 0.39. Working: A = 0.036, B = 0.09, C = 0.11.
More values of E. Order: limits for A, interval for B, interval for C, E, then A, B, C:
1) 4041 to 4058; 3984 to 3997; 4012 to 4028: 0.45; 0.053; 0.06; 0.05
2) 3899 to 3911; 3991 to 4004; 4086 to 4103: 0.28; 0.121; 0.05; 0.22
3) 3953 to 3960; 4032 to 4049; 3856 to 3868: 0.47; 0.082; 0.09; 0.03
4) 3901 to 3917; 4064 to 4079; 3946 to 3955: 0.47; 0.125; 0.05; 0.03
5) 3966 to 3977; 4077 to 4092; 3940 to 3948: 0.42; 0.168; 0.11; 0.08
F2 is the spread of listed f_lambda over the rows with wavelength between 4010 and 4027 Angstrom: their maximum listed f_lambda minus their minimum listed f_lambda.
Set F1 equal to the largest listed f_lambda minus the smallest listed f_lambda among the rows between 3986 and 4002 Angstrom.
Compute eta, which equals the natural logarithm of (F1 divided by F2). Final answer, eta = -0.3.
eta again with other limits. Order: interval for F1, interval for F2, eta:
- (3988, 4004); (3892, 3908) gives -1.0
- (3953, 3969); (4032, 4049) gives 1.1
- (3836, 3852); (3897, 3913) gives 0.9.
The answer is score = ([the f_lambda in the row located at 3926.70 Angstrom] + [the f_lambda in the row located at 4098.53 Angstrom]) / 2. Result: 1.39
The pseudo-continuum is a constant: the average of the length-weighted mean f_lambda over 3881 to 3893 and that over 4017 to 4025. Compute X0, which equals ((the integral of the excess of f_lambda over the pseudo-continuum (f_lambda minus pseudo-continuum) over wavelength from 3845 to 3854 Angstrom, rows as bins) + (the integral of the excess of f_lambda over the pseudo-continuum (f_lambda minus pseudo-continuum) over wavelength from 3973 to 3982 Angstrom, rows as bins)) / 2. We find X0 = -1.3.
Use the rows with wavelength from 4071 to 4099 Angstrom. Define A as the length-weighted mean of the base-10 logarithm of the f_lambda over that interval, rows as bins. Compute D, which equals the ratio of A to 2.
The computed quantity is 0.11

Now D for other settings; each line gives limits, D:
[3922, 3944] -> 0.04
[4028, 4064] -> 0.14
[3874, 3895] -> 0.03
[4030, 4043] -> 0.14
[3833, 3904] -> 0.05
